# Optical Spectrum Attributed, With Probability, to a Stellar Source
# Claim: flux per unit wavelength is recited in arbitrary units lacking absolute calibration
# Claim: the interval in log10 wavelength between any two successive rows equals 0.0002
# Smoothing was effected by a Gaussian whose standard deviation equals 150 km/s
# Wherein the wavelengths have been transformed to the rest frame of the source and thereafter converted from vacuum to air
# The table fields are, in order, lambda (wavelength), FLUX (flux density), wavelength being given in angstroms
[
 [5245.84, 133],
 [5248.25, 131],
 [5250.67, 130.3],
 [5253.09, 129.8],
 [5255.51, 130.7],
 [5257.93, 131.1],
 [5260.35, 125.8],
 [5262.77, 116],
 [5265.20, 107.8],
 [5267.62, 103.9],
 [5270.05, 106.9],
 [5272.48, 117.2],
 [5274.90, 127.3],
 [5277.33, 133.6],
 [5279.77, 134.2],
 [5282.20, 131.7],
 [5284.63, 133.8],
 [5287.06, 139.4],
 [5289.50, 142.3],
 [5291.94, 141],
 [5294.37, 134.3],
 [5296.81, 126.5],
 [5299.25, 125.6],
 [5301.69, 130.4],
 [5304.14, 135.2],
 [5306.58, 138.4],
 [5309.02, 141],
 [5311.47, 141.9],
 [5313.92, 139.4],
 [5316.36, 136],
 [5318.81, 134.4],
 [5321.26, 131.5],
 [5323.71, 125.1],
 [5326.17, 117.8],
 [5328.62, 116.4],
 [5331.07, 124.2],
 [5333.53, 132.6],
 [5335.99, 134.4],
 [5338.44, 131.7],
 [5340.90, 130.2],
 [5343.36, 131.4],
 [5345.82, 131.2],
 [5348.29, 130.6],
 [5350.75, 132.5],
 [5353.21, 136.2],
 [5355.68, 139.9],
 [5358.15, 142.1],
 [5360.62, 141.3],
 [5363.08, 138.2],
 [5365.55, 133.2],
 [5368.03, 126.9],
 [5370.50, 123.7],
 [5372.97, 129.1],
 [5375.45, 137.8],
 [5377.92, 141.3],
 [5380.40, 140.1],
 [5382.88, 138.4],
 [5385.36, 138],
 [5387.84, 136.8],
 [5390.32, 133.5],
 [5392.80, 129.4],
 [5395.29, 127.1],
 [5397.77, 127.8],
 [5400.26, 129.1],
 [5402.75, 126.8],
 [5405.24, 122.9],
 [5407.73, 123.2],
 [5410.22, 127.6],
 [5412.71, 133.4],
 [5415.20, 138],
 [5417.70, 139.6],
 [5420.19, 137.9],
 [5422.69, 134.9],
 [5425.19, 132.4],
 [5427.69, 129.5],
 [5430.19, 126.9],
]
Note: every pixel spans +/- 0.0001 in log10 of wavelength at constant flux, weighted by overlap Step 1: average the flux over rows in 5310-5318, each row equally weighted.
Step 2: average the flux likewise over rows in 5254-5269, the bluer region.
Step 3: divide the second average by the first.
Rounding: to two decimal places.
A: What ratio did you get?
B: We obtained 0.86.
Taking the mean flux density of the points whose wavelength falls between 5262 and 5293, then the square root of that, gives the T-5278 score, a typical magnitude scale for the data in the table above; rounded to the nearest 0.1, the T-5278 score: 11.2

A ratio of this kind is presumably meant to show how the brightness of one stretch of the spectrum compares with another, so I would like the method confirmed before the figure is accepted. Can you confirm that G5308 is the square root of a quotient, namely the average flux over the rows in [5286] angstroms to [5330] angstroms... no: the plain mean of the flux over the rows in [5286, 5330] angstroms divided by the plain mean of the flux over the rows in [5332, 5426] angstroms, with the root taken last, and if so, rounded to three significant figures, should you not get 1.00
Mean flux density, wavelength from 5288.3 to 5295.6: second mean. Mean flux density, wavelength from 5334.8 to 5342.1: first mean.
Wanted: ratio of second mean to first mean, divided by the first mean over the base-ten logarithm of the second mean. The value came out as 0.0171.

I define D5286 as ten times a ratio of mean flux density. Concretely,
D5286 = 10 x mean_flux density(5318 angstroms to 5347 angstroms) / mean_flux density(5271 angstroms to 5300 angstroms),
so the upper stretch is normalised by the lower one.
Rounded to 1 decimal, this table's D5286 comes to 9.7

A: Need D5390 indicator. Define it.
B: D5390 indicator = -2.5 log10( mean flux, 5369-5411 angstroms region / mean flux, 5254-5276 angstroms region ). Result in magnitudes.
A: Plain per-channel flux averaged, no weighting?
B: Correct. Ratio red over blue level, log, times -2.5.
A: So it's -0.11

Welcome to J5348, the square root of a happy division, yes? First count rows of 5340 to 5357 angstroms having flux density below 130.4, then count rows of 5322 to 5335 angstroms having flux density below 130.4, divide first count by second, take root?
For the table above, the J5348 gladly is 0.5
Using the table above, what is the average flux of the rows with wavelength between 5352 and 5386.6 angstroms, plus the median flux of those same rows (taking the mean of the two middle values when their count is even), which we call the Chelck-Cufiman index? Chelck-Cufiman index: 274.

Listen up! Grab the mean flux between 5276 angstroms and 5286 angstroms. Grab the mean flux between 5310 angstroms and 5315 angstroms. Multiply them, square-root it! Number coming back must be 137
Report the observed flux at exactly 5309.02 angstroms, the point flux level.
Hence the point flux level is 141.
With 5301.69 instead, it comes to 130.4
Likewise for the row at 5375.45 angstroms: 137.8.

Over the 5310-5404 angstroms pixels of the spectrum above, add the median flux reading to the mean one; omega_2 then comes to 265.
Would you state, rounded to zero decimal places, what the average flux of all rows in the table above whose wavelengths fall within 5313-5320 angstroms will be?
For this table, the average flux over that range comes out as 137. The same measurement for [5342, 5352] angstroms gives 131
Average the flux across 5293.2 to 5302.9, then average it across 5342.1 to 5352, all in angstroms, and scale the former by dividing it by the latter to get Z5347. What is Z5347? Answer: 0.98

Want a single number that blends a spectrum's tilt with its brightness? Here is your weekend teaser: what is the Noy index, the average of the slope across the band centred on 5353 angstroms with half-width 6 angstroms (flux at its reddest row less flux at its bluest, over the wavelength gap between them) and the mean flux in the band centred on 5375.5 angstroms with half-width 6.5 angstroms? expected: 67.8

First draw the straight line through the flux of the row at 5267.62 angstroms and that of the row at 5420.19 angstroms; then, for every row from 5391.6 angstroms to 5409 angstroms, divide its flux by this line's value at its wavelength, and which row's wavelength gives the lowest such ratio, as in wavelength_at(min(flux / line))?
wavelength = 5407.73 angstroms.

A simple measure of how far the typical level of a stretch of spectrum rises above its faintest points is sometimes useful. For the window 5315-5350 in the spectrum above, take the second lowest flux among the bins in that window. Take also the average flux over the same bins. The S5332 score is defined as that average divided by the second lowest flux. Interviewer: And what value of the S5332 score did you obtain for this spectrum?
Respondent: 1.10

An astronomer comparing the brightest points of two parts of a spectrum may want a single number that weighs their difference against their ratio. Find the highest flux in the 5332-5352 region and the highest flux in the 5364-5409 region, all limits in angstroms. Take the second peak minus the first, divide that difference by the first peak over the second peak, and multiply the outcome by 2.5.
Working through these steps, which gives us 18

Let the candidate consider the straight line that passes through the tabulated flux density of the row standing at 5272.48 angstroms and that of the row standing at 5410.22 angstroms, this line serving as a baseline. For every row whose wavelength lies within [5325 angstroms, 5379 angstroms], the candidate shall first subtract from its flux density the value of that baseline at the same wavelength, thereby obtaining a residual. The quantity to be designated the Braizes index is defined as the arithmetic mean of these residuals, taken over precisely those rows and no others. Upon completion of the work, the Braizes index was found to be 8.7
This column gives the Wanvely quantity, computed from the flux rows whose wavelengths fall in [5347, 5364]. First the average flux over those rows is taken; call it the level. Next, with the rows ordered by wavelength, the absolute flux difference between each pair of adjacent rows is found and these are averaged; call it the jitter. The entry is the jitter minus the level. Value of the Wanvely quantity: -135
